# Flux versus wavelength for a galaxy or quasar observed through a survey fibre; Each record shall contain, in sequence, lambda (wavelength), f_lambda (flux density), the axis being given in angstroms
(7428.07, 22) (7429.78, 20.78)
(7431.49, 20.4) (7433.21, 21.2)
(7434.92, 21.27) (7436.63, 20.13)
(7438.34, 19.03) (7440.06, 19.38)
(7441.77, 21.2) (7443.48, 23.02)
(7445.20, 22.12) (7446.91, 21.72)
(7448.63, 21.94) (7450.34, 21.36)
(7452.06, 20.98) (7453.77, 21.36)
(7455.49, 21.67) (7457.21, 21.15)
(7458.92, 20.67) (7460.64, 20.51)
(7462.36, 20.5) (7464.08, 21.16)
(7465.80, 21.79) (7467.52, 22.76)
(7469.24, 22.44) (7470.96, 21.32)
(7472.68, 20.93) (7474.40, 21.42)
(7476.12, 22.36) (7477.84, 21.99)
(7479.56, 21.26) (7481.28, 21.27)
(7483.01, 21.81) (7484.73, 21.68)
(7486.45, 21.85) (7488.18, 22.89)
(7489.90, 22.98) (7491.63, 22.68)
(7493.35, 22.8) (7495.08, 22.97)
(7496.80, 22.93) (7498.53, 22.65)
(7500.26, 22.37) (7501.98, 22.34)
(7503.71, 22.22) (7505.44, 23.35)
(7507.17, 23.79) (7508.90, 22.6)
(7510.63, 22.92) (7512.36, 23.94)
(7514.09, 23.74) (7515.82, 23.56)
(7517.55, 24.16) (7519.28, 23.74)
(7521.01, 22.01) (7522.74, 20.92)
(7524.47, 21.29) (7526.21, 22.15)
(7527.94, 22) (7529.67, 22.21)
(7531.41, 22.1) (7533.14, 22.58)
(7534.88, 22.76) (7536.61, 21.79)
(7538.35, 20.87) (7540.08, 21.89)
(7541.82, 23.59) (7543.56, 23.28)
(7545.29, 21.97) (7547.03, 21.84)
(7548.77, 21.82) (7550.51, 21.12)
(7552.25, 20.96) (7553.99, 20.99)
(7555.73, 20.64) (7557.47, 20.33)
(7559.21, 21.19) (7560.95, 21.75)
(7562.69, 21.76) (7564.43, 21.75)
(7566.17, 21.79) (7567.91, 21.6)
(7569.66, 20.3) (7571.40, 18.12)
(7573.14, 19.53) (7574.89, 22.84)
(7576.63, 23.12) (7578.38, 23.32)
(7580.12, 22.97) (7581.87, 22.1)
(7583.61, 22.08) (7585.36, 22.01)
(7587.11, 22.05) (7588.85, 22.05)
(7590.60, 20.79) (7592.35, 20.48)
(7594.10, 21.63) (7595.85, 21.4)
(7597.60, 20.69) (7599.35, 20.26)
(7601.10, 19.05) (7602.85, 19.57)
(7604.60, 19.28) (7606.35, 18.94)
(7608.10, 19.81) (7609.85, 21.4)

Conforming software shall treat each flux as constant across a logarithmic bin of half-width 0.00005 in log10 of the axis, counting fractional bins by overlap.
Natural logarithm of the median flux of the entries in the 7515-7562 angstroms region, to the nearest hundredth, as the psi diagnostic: 3.09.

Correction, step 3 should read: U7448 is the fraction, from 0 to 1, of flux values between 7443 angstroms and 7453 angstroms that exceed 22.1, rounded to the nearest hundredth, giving 0.33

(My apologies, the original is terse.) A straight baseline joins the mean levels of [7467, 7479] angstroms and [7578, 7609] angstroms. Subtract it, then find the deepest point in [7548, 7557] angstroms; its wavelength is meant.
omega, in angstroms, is 7555.73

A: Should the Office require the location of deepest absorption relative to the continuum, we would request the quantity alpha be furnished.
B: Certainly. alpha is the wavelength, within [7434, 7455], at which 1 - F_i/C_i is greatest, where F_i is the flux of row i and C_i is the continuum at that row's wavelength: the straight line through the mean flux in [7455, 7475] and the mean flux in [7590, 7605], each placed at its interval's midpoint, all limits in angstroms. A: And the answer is 7438.34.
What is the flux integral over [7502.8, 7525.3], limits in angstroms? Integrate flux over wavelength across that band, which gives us 516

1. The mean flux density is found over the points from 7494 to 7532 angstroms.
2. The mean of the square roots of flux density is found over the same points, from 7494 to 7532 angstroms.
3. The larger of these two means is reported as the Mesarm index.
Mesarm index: 22.7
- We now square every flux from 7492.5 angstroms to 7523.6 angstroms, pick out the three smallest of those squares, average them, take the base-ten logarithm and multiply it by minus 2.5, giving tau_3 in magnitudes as -6.68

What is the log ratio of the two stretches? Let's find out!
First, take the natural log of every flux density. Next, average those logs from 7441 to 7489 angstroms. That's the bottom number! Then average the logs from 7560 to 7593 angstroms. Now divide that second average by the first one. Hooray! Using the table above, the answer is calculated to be 1.00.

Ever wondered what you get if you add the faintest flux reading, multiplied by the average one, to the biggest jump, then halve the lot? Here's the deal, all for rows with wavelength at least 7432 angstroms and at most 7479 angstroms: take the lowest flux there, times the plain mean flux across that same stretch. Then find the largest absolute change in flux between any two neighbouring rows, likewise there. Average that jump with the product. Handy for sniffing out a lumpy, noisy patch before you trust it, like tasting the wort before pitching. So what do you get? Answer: 204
